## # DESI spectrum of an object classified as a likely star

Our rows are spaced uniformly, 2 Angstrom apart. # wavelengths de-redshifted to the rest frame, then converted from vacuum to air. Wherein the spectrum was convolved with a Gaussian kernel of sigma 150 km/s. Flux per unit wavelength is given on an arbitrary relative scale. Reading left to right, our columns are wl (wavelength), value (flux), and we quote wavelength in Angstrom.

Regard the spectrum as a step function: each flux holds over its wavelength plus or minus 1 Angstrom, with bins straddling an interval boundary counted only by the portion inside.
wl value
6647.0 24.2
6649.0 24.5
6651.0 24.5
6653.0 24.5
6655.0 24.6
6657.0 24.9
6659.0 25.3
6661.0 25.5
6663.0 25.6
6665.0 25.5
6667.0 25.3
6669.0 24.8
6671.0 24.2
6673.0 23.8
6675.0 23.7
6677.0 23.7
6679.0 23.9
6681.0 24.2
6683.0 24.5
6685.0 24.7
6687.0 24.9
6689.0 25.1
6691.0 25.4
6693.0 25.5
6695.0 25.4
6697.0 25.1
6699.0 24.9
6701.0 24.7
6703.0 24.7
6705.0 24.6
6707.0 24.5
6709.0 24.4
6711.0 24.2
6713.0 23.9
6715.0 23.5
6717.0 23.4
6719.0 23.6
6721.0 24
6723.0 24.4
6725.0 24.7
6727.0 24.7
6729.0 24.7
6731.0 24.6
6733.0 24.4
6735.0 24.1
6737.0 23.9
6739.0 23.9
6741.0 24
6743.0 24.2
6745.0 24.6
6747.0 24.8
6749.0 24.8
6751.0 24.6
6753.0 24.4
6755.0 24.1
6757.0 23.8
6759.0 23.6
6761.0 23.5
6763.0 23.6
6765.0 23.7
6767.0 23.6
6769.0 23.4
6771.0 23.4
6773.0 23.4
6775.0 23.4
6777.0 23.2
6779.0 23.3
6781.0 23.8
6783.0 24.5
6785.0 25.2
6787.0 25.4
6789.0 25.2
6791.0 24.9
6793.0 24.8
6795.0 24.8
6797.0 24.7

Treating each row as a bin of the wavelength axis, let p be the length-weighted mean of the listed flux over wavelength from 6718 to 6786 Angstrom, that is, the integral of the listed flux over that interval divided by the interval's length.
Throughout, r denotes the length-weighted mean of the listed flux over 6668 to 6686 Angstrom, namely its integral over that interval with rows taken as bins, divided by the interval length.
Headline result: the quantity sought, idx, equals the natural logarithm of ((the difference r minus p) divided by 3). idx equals -3.3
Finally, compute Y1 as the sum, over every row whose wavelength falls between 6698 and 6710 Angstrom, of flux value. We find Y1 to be 148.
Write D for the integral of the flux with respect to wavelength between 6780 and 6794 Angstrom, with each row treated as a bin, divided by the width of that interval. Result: 24.8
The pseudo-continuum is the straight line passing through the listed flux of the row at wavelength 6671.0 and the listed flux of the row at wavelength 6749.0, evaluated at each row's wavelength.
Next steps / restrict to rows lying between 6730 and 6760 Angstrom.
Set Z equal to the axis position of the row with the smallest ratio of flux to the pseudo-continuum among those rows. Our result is 6759.0 Angstrom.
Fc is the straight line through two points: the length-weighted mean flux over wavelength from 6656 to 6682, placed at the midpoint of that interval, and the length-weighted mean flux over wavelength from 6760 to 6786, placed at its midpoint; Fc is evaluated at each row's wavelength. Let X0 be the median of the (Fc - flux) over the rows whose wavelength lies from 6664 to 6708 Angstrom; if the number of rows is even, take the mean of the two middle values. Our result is -0.32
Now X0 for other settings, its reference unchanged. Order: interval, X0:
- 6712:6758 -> -0.24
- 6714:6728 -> 0.17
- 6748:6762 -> -0.24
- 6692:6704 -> -0.62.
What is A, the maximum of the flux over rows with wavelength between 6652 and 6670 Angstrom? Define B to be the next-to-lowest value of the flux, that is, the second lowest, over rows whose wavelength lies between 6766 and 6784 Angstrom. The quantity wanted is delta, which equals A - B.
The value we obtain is 2.3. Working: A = 25.6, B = 23.3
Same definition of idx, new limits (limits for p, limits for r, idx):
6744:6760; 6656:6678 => -2.0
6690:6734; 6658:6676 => -2.2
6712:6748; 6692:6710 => -1.5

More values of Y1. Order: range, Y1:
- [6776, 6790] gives 171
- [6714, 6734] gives 242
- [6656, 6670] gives 177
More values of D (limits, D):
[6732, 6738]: 24.1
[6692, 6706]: 25.0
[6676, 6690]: 24.4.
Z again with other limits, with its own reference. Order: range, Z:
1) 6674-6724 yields 6717.0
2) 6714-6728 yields 6717.0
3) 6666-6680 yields 6677.0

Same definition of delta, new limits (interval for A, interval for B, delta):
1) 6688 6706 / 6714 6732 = 2.0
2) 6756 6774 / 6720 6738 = -0.2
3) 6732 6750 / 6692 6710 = 0.3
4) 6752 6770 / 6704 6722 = 0.9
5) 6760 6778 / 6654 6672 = -0.9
